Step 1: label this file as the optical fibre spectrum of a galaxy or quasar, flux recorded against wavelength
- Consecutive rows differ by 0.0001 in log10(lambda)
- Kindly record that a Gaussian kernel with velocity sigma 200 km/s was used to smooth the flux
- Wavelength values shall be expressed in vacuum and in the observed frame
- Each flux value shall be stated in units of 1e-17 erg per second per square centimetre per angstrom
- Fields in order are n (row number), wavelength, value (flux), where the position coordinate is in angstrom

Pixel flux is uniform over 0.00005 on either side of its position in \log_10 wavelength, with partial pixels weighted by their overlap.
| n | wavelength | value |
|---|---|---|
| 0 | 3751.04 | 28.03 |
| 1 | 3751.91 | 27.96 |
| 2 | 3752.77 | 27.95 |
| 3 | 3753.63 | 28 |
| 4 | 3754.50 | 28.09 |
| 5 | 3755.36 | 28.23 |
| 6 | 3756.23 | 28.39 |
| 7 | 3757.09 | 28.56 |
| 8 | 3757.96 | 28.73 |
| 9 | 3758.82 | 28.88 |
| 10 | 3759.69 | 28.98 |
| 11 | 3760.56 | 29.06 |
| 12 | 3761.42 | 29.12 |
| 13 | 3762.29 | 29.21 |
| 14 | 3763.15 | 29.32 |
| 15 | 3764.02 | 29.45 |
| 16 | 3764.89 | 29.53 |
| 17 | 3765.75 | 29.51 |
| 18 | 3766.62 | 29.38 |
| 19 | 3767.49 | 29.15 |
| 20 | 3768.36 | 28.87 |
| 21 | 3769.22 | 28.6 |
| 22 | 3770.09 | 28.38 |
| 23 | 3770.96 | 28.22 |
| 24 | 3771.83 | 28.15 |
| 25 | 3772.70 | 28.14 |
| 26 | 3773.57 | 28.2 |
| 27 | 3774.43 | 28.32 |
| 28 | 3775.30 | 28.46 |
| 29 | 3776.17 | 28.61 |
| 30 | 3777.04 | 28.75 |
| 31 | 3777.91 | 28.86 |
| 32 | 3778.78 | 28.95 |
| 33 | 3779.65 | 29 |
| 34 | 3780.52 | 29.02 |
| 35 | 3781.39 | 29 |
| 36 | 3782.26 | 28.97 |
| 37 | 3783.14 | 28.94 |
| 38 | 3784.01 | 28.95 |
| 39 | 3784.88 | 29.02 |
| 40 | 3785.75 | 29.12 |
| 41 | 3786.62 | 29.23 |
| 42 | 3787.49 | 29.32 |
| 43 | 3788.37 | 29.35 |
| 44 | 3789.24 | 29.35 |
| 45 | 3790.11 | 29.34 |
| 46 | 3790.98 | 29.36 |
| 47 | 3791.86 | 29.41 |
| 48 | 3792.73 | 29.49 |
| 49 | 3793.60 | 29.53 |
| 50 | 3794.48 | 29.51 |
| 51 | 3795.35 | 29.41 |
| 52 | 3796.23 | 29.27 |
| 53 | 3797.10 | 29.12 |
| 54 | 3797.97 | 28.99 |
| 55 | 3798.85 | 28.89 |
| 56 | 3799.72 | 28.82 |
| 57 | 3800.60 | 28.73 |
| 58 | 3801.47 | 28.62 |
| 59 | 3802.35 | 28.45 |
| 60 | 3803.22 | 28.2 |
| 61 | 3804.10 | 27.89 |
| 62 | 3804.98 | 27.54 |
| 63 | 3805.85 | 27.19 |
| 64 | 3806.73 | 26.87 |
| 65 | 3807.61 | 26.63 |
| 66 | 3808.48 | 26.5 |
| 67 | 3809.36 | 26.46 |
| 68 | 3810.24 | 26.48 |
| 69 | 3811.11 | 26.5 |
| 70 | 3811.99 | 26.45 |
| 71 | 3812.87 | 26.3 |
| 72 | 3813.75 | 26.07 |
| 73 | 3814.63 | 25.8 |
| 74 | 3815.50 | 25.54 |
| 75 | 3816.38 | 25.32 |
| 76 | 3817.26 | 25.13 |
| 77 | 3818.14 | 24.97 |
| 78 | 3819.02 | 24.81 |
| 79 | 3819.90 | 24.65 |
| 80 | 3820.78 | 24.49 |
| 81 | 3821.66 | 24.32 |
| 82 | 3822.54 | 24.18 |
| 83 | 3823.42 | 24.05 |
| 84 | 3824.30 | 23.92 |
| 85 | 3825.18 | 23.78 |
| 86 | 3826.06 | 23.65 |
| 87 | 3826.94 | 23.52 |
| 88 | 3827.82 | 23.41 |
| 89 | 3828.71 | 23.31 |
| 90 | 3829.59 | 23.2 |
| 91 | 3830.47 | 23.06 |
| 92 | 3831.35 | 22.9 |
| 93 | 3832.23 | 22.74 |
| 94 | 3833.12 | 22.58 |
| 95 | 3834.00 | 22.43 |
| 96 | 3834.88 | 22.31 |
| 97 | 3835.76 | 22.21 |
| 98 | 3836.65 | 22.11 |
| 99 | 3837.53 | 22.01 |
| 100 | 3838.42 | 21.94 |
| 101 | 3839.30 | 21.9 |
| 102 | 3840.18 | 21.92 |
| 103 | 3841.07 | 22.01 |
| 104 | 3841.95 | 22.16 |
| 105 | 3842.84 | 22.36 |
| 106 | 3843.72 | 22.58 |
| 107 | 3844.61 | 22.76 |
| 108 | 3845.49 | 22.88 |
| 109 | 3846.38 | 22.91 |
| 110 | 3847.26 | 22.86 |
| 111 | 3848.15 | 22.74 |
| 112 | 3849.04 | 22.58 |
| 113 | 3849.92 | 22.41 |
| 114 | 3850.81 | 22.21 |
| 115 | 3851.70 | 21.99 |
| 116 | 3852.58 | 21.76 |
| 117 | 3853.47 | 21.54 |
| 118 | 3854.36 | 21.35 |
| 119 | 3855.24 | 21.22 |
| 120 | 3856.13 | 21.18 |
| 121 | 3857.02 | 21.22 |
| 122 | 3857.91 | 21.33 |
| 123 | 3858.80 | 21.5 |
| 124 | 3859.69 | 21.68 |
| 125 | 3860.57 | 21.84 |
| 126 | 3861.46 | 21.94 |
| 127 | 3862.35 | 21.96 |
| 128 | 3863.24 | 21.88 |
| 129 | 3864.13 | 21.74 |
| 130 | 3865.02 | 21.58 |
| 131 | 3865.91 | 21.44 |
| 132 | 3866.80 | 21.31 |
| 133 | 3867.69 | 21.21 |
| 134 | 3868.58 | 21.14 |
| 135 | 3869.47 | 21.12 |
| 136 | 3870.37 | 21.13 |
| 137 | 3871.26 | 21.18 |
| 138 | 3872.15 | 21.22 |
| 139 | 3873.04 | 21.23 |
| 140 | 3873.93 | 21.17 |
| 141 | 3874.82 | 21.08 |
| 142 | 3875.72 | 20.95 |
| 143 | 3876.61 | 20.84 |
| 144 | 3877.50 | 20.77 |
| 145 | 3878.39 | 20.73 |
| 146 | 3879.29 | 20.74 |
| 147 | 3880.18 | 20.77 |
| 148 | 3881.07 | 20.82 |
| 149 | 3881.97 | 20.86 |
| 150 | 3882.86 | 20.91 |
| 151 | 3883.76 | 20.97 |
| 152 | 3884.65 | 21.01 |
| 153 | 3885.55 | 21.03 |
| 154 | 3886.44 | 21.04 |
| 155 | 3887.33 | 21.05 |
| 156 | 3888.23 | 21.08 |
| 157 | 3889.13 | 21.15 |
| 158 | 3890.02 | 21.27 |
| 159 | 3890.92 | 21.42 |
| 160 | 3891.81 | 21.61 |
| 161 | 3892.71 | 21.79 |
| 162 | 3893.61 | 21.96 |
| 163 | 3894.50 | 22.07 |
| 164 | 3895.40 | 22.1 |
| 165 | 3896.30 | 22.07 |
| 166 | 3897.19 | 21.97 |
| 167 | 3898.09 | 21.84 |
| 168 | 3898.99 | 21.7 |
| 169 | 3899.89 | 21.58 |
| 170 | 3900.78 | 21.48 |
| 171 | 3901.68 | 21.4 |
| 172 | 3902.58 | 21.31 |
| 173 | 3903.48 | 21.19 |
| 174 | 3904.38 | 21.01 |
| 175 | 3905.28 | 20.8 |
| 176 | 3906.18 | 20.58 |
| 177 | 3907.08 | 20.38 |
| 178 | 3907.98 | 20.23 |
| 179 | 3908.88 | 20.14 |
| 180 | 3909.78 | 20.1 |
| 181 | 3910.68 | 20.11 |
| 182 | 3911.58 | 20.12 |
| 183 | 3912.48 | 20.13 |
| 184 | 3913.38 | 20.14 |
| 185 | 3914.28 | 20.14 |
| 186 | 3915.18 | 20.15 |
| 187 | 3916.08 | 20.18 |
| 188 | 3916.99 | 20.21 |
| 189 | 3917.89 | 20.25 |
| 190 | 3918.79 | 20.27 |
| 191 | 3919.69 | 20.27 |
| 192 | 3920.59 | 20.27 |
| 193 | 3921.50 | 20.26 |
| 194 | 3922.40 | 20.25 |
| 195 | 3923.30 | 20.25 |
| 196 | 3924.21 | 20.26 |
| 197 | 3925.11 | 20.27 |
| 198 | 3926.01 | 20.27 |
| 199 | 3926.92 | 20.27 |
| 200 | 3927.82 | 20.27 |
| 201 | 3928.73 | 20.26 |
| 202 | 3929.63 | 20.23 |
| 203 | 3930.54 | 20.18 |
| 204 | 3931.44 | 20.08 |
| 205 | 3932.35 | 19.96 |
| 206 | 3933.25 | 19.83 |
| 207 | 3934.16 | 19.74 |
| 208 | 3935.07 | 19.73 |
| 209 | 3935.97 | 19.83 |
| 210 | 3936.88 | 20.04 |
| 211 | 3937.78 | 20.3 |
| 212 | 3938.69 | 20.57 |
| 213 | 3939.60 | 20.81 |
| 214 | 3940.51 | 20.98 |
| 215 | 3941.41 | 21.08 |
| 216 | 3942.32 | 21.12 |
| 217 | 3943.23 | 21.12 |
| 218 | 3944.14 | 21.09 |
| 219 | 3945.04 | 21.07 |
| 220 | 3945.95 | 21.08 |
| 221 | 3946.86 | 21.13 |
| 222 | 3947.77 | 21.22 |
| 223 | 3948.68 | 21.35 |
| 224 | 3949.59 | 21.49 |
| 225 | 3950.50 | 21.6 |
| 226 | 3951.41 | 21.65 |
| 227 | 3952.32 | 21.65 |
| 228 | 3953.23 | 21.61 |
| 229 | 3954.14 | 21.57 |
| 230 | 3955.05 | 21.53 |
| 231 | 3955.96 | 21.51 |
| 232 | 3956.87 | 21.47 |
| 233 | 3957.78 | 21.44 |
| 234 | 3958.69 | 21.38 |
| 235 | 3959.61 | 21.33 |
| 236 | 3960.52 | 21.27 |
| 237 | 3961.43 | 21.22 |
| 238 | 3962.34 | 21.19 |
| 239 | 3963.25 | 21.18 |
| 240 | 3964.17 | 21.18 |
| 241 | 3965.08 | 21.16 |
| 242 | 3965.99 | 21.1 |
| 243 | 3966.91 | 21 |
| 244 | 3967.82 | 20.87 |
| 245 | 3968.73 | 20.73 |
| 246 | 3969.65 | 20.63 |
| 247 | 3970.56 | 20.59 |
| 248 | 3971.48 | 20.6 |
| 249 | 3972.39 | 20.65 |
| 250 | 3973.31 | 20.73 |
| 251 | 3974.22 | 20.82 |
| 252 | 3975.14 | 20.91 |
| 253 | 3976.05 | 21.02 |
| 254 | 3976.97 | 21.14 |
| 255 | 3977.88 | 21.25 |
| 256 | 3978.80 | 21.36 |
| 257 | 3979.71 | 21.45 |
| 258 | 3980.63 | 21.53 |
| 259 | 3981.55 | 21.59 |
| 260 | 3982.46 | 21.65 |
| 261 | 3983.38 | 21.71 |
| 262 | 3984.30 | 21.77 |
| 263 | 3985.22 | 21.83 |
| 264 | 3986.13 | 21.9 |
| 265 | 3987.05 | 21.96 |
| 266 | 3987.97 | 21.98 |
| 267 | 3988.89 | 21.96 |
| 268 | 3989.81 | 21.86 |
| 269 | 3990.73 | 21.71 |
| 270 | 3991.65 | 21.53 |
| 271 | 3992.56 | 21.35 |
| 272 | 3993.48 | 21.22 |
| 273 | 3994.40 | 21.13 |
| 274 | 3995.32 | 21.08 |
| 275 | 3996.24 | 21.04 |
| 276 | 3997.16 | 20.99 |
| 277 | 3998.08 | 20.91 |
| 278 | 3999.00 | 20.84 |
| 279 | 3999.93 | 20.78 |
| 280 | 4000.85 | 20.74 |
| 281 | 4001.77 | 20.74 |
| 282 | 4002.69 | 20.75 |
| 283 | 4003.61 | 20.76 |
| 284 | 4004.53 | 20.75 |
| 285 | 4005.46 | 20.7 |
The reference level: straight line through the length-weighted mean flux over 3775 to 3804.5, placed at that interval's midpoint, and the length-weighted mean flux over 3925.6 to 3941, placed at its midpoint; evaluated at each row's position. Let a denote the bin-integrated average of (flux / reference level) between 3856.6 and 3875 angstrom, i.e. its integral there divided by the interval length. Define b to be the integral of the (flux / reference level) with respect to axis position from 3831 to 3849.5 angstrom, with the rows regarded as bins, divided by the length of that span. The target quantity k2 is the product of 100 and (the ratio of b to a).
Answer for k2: 98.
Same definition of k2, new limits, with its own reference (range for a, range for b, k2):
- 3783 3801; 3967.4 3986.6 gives 120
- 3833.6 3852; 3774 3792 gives 114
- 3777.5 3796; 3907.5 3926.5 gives 95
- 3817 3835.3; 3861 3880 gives 100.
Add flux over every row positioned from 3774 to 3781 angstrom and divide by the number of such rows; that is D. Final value 28.7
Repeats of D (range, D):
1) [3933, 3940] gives 20.1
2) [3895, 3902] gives 21.8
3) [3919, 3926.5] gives 20.3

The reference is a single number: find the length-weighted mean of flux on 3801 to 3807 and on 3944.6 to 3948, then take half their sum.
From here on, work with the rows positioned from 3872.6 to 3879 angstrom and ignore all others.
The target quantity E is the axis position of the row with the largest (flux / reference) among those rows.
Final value 3873.04 angstrom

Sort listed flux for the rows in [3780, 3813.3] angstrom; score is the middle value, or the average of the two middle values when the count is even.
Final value 29.0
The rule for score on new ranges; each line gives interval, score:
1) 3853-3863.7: 21.5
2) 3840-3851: 22.6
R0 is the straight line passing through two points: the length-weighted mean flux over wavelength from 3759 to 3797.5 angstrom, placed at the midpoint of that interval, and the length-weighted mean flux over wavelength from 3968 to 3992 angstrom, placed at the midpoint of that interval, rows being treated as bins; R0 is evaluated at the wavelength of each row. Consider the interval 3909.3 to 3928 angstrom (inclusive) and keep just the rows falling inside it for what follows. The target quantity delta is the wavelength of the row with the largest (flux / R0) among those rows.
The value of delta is 3927.82 angstrom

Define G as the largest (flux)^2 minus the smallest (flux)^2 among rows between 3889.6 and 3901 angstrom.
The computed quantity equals 36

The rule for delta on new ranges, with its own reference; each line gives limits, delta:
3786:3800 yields 3794.48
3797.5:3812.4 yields 3797.97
